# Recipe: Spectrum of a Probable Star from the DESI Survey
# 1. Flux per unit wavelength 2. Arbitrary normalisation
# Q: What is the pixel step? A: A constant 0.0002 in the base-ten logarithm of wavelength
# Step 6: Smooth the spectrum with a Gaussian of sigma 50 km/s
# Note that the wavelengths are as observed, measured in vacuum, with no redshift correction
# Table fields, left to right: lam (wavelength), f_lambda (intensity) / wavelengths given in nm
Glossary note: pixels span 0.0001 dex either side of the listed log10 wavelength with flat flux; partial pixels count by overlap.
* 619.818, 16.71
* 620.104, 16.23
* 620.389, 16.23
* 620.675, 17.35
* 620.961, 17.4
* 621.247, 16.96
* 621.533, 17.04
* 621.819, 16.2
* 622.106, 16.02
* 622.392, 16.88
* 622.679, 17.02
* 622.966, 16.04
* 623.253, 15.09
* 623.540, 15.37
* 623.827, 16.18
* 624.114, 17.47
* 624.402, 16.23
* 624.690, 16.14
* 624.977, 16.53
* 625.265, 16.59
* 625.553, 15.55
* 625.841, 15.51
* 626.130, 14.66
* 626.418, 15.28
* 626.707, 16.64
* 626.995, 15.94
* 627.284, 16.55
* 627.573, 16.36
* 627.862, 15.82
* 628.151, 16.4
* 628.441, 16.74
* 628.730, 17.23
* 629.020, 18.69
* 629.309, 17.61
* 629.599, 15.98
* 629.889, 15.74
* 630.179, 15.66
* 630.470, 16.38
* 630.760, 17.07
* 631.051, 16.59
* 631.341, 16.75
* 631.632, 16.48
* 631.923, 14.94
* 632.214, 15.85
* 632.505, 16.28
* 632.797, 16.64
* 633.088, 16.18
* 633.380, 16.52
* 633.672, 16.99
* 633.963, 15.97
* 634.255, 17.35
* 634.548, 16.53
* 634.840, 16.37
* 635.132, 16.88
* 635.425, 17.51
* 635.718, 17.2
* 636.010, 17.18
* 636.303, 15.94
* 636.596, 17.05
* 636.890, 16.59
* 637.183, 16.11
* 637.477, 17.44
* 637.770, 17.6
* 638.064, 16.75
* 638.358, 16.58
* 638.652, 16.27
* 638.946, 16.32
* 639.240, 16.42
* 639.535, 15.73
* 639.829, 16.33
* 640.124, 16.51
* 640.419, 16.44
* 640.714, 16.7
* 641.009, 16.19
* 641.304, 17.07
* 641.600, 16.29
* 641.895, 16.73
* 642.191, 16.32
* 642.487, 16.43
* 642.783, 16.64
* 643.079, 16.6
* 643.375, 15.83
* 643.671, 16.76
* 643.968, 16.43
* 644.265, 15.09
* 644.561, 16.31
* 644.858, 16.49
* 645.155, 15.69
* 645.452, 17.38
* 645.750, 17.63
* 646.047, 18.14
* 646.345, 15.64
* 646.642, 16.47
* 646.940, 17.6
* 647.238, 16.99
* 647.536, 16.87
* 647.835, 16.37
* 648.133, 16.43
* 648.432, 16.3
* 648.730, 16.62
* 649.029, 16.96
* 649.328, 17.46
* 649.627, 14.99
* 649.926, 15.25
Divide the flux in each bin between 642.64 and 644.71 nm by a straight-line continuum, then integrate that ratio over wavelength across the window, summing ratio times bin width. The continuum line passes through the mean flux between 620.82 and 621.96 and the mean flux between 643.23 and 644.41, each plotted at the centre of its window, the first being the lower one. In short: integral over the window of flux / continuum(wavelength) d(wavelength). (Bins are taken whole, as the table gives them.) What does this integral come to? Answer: 2.10 nm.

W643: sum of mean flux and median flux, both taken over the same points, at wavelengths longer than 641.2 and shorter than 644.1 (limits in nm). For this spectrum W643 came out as 33.0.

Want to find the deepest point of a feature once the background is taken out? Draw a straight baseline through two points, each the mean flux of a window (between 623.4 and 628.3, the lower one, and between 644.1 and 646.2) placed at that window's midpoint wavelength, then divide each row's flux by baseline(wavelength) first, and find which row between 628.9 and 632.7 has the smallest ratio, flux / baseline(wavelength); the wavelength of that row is 631.923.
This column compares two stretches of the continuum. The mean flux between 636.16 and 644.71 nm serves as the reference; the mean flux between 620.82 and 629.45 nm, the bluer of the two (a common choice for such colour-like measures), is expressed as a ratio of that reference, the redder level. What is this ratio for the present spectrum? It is 1.00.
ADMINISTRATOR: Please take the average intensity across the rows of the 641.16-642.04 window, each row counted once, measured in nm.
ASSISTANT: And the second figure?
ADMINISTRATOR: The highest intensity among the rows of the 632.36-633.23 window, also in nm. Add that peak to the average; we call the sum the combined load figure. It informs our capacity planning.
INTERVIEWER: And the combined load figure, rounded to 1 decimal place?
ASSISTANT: 33.3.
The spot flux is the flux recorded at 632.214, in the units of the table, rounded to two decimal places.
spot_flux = 15.85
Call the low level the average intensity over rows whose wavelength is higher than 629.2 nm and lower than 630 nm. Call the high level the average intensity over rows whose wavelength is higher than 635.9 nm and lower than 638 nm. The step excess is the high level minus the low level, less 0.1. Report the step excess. 0.3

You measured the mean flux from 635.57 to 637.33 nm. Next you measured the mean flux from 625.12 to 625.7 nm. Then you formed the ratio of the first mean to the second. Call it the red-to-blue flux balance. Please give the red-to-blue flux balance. 1.038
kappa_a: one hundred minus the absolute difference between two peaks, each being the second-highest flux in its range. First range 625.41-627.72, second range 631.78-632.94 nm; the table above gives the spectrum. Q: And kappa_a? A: 99.7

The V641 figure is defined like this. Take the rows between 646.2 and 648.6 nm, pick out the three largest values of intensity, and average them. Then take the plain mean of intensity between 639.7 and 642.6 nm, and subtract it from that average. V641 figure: 0.65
